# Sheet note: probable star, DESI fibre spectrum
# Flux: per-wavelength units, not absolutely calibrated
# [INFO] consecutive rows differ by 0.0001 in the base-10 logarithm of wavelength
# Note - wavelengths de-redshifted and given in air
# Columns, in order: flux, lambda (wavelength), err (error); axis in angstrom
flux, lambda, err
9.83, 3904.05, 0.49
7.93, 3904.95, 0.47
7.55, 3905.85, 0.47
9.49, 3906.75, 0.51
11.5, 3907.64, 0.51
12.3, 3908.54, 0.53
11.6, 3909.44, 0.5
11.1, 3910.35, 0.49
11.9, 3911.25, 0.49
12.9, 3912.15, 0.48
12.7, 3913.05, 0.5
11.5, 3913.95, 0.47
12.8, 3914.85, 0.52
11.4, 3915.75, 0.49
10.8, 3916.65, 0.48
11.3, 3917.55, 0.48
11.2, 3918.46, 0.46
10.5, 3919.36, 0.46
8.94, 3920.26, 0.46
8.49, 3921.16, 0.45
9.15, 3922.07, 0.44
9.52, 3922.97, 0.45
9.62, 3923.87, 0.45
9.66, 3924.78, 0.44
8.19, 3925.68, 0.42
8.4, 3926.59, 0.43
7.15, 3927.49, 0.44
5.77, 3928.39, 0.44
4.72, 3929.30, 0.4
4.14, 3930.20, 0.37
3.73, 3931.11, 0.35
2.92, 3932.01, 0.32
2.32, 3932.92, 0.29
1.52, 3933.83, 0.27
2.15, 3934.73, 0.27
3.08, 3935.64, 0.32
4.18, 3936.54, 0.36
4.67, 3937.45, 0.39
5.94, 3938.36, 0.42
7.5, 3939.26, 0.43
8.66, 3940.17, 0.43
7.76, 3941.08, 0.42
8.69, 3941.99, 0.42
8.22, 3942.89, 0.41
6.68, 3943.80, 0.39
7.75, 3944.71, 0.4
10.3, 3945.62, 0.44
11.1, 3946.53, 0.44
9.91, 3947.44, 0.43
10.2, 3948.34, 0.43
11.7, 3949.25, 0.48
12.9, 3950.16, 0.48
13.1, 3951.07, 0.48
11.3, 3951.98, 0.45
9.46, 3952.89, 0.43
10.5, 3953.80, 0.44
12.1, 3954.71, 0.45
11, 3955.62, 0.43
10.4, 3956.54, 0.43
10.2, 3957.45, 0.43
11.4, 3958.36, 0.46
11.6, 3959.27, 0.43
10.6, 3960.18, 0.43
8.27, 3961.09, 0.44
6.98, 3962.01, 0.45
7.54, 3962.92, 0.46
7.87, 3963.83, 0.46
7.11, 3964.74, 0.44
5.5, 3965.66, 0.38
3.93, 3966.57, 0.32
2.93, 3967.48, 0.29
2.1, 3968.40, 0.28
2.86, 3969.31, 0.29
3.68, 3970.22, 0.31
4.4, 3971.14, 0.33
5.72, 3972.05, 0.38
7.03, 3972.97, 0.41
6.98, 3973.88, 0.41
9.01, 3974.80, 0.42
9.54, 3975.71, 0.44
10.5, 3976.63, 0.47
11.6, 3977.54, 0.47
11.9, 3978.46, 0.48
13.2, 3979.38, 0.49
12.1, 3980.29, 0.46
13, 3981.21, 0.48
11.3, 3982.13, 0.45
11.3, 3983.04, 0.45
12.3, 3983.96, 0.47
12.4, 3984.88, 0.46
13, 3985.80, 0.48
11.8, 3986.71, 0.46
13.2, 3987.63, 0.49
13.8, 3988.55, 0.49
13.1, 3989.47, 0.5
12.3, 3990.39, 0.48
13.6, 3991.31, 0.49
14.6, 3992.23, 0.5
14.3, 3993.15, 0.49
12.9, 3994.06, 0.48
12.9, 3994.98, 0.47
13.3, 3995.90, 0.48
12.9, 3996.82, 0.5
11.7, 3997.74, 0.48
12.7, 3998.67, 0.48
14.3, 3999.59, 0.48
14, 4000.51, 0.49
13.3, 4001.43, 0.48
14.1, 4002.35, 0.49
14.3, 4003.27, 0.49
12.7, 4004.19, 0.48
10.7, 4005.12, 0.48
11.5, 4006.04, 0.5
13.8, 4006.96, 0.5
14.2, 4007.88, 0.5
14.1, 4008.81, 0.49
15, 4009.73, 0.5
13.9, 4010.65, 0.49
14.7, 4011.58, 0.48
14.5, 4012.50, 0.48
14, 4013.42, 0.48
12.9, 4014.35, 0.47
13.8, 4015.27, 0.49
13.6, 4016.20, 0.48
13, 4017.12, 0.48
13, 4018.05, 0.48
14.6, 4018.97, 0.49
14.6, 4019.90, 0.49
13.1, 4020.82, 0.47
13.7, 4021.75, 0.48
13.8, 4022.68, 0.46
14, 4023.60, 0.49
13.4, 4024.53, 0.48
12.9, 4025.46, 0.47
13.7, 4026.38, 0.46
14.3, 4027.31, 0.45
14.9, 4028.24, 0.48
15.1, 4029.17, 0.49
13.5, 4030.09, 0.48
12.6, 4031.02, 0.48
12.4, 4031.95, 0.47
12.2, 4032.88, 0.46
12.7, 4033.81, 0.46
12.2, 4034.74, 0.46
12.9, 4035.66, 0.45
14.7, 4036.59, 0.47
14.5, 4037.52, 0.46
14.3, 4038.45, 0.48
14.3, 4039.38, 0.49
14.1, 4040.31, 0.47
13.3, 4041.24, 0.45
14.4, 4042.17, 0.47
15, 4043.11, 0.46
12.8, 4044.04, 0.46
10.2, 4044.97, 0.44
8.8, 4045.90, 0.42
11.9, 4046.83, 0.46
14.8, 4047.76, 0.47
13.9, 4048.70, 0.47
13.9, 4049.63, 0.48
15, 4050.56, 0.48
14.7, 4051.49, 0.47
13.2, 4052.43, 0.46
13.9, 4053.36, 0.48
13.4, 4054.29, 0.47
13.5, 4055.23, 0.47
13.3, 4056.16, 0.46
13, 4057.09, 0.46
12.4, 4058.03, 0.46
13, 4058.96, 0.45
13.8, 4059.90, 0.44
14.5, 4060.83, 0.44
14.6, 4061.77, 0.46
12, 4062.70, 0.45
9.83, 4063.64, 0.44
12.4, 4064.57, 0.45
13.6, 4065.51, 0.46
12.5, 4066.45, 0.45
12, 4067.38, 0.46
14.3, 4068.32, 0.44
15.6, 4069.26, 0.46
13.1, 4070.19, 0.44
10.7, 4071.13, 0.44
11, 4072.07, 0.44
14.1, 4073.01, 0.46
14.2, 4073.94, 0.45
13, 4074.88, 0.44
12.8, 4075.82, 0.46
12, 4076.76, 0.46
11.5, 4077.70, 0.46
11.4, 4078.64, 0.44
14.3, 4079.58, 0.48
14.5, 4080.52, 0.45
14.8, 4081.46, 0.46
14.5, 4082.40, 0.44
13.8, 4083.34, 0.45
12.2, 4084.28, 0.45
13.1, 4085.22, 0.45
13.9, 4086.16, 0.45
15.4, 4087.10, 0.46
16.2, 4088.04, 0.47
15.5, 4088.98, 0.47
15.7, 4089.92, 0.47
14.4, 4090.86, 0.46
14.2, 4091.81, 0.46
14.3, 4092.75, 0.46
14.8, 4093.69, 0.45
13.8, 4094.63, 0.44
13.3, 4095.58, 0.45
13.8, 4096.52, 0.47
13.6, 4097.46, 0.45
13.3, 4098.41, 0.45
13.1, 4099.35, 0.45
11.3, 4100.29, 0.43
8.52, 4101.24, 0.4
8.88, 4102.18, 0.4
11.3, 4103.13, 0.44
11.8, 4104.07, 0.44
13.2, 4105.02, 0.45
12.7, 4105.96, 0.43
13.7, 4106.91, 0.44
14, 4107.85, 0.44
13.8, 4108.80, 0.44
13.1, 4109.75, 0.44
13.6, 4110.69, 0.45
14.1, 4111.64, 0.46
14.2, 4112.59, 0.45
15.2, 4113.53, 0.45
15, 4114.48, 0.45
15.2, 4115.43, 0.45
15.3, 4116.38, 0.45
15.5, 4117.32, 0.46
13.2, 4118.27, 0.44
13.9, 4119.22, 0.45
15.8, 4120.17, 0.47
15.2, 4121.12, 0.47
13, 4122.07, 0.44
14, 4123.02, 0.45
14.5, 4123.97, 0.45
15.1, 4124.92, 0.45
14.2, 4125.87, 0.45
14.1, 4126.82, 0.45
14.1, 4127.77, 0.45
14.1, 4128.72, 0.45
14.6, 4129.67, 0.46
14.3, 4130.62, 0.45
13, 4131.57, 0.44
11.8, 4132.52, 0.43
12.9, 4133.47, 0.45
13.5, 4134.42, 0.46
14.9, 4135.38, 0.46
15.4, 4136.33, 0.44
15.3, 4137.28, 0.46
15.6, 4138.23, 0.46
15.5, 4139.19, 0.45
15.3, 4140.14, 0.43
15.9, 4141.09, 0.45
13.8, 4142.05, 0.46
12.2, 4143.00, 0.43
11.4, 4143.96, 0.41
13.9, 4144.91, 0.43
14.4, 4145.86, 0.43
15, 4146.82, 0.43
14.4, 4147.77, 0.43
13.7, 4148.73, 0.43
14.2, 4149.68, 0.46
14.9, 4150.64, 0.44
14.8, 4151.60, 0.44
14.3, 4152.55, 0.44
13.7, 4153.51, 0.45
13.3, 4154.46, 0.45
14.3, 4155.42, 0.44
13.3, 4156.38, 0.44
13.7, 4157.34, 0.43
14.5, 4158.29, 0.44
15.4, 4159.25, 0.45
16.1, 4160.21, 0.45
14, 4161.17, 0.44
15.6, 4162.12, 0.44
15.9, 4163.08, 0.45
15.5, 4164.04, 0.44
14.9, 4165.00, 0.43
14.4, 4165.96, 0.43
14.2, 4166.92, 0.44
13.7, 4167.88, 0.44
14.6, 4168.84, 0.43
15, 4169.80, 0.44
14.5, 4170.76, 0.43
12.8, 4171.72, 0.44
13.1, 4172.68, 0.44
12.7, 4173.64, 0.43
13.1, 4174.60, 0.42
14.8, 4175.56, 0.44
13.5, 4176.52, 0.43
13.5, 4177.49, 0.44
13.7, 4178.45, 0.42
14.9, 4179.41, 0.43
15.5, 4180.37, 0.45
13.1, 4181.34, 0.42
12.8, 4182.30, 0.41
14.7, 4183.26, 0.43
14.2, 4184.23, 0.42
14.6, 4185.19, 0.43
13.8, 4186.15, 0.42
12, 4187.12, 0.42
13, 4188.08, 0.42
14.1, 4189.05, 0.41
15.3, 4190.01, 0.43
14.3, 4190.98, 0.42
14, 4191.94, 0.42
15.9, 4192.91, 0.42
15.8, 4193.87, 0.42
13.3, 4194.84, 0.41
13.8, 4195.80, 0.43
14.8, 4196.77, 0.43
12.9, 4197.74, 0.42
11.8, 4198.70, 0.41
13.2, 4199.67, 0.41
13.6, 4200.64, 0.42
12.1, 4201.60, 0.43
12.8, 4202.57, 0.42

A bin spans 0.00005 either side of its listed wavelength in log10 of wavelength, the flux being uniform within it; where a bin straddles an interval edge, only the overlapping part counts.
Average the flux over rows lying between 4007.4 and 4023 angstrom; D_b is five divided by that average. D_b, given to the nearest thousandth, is 0.359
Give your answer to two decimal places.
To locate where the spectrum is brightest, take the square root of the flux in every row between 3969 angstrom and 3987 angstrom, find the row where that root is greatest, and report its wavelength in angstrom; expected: 3979.38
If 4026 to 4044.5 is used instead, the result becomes 4029.17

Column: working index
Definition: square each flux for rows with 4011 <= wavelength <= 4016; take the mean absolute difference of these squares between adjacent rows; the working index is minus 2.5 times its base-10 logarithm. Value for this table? -3.16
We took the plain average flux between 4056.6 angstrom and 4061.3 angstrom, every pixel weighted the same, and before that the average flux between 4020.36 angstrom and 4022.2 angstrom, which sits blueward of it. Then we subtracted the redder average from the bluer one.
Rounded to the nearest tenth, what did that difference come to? 0.1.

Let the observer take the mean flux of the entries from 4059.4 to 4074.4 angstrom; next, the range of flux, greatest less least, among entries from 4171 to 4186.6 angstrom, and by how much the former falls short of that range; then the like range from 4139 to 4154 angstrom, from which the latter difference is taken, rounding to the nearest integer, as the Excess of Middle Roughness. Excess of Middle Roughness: 15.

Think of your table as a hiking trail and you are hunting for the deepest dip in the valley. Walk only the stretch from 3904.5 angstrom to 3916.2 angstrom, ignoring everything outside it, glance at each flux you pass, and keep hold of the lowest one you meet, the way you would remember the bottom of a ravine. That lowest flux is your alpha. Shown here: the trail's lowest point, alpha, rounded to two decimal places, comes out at 7.55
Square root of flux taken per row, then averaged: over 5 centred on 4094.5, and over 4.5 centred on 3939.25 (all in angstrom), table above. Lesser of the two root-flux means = 2.6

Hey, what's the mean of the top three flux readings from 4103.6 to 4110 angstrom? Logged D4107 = 13.8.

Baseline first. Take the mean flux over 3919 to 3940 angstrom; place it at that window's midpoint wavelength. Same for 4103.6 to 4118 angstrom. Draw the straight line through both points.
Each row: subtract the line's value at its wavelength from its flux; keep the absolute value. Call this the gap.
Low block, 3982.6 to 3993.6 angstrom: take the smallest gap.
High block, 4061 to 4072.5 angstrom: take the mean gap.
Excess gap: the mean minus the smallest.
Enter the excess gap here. -1.4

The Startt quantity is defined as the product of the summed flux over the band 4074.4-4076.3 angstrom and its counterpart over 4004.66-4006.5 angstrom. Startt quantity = 573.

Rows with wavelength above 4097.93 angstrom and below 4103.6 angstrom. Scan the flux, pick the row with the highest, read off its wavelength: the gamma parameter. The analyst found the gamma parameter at 4098.41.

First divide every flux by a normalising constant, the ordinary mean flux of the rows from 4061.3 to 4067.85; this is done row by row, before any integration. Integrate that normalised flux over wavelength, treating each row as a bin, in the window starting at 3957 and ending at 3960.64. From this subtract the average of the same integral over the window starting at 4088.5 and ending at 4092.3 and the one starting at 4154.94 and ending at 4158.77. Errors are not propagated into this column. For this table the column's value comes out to -1.2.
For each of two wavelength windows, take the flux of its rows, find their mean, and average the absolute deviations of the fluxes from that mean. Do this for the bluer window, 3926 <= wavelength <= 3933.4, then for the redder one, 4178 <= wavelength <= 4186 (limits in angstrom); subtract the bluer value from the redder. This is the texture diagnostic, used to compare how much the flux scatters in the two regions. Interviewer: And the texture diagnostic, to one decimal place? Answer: -0.9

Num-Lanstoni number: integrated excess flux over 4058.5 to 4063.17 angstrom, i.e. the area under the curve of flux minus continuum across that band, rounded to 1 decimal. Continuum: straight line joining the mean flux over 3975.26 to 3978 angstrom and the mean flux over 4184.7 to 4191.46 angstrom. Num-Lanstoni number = 8.0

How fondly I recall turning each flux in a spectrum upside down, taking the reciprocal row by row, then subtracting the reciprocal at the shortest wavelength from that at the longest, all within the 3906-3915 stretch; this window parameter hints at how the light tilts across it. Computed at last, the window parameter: -0.027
